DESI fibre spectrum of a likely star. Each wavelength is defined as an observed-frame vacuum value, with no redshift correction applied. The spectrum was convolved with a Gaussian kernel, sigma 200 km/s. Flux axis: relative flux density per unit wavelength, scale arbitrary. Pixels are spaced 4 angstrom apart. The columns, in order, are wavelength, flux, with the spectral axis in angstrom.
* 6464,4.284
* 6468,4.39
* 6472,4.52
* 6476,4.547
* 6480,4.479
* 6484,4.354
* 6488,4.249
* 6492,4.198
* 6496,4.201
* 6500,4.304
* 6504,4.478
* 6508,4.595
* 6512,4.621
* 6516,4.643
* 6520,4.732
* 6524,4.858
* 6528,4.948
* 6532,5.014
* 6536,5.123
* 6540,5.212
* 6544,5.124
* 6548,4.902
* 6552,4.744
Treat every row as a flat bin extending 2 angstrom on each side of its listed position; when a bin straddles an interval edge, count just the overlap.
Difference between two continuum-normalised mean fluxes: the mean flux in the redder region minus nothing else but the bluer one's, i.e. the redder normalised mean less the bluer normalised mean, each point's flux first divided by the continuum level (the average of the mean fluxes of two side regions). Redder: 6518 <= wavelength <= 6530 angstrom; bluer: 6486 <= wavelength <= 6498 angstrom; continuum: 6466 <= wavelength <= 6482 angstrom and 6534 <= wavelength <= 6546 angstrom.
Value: 0.131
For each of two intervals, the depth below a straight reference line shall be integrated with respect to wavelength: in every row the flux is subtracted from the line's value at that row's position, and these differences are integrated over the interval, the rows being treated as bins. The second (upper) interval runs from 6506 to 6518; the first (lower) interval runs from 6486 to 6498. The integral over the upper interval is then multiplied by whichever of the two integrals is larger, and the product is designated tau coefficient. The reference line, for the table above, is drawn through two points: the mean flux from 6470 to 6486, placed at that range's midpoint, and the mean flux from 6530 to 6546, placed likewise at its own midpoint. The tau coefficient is 13.0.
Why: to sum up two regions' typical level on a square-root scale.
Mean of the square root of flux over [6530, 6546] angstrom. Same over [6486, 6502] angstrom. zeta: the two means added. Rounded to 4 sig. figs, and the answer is 4.321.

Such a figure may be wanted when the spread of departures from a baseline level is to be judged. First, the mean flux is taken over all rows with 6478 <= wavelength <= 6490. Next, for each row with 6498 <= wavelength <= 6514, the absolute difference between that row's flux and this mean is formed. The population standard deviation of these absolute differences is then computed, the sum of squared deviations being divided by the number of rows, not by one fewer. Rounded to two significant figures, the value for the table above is 0.083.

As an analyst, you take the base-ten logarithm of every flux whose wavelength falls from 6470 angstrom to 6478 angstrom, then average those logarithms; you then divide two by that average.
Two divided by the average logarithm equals 3.05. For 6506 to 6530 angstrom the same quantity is 2.96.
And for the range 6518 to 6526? 2.94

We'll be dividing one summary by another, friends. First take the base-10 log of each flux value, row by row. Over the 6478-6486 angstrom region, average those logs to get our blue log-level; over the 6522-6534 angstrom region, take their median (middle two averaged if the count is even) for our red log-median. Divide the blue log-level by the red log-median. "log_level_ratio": 0.93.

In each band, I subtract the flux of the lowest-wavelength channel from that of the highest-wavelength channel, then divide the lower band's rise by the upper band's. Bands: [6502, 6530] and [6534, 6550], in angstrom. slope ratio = -2.13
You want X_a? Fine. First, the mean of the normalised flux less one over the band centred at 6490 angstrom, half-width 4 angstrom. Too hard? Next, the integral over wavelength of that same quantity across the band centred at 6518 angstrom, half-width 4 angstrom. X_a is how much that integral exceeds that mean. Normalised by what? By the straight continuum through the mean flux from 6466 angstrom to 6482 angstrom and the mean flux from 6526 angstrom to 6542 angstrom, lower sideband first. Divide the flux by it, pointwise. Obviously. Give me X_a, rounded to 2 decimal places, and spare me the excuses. -0.28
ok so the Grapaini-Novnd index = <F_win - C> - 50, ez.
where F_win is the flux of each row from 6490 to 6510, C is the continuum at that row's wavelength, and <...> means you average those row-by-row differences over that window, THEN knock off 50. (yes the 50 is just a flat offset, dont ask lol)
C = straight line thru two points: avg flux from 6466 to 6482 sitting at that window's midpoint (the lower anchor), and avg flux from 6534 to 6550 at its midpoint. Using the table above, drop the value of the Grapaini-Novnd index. -50.4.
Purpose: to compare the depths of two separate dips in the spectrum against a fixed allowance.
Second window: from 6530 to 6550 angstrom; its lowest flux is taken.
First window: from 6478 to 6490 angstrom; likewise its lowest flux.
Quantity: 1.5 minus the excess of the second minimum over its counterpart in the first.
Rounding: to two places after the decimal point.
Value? 0.85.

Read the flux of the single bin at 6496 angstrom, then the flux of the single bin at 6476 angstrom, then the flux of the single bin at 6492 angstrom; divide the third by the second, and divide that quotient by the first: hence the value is 0.220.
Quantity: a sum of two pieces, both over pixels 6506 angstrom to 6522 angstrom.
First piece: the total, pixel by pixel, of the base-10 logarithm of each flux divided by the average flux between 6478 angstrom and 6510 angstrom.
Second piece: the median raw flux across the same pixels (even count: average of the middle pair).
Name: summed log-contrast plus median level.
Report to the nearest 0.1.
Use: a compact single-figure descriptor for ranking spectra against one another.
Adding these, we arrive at 4.7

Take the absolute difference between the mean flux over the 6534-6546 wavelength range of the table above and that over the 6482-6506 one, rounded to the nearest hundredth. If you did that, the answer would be 0.86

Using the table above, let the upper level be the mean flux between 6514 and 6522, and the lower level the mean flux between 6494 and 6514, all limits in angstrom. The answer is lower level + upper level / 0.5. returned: 13.8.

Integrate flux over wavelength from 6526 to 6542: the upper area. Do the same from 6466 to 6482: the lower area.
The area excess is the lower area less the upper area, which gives -9.4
